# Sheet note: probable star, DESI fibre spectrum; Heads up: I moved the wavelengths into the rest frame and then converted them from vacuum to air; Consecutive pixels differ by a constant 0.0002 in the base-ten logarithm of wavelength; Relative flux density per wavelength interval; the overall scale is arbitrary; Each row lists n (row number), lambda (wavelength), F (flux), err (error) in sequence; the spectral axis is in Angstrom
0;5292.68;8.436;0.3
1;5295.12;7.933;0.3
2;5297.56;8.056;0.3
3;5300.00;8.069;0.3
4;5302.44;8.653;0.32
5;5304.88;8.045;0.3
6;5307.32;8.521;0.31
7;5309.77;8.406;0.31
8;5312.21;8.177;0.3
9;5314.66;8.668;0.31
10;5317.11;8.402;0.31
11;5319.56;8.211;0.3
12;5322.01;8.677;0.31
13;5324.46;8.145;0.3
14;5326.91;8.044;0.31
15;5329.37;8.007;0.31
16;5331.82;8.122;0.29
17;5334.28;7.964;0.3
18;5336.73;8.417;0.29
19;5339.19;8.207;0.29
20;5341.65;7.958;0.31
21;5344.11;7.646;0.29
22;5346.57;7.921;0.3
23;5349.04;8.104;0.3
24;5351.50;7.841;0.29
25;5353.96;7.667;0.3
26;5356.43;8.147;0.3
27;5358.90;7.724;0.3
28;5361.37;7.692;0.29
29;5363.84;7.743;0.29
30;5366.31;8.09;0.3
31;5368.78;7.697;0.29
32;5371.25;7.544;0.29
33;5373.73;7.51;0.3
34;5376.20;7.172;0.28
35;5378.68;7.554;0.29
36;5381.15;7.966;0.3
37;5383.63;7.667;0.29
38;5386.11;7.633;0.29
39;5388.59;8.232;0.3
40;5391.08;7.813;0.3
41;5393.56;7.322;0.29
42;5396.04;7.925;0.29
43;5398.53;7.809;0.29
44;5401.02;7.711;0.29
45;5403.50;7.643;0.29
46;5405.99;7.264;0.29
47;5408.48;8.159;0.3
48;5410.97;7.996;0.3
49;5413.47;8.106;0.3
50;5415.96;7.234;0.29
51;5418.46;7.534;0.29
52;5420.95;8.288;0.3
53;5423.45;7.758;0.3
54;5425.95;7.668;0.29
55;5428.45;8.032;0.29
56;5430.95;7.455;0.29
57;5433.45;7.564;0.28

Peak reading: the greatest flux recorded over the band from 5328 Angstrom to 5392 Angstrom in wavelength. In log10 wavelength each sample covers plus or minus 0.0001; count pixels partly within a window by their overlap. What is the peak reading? 8.417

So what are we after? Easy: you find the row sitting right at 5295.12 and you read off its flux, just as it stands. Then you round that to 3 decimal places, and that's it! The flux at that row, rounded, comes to 7.933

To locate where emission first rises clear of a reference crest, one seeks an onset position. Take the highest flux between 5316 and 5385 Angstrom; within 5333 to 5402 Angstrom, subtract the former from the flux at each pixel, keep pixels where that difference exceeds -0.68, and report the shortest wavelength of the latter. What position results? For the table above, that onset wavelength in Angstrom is 5336.73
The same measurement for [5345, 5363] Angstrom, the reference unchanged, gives 5349.04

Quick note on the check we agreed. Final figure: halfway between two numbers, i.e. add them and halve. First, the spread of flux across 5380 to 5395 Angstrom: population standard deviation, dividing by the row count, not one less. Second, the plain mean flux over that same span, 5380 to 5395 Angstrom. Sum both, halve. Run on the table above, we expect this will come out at 4.03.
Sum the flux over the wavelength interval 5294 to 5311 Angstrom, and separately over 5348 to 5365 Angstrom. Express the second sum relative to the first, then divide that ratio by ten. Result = 0.095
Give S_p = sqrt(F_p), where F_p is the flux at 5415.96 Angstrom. 2.69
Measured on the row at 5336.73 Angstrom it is 2.90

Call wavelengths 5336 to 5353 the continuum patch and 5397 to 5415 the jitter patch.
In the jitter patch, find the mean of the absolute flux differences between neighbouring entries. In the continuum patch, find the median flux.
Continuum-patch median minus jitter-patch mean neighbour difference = 7.67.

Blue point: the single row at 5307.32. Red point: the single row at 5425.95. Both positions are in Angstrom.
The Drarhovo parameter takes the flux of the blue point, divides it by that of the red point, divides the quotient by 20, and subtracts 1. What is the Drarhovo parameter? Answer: -0.944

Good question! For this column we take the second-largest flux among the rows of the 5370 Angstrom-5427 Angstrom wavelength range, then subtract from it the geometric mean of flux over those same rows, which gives 0.520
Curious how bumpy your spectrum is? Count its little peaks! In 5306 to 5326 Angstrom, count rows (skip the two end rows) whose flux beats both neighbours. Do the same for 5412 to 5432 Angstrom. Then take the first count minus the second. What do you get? 0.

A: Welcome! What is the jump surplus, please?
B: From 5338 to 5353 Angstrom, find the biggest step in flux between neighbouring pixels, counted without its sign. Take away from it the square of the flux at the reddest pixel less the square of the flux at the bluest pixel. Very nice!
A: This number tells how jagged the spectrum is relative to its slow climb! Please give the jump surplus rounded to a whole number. 6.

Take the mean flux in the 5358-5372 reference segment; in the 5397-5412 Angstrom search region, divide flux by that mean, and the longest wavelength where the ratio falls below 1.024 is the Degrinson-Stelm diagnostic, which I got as 5405.99 Angstrom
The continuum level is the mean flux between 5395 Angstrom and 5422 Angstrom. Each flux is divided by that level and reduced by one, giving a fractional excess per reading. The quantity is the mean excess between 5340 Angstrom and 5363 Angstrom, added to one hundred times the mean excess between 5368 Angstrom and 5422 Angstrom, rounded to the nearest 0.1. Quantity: -0.9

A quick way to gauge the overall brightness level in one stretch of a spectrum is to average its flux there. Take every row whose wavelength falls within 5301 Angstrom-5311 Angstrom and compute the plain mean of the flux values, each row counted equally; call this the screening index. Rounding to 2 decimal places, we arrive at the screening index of 8.41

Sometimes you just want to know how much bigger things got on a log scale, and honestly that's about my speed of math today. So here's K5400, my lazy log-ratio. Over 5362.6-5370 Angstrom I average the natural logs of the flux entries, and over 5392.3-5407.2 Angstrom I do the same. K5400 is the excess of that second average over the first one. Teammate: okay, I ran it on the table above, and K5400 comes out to -0.030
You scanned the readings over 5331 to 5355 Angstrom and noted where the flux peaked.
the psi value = 5336.73 Angstrom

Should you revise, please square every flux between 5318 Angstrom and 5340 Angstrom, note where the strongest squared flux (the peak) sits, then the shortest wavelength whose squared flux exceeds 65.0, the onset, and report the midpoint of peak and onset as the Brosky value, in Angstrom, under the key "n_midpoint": 5320.8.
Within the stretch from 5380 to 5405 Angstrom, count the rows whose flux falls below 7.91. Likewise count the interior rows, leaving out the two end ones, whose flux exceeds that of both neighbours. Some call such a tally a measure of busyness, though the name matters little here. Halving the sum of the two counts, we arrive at 4.5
